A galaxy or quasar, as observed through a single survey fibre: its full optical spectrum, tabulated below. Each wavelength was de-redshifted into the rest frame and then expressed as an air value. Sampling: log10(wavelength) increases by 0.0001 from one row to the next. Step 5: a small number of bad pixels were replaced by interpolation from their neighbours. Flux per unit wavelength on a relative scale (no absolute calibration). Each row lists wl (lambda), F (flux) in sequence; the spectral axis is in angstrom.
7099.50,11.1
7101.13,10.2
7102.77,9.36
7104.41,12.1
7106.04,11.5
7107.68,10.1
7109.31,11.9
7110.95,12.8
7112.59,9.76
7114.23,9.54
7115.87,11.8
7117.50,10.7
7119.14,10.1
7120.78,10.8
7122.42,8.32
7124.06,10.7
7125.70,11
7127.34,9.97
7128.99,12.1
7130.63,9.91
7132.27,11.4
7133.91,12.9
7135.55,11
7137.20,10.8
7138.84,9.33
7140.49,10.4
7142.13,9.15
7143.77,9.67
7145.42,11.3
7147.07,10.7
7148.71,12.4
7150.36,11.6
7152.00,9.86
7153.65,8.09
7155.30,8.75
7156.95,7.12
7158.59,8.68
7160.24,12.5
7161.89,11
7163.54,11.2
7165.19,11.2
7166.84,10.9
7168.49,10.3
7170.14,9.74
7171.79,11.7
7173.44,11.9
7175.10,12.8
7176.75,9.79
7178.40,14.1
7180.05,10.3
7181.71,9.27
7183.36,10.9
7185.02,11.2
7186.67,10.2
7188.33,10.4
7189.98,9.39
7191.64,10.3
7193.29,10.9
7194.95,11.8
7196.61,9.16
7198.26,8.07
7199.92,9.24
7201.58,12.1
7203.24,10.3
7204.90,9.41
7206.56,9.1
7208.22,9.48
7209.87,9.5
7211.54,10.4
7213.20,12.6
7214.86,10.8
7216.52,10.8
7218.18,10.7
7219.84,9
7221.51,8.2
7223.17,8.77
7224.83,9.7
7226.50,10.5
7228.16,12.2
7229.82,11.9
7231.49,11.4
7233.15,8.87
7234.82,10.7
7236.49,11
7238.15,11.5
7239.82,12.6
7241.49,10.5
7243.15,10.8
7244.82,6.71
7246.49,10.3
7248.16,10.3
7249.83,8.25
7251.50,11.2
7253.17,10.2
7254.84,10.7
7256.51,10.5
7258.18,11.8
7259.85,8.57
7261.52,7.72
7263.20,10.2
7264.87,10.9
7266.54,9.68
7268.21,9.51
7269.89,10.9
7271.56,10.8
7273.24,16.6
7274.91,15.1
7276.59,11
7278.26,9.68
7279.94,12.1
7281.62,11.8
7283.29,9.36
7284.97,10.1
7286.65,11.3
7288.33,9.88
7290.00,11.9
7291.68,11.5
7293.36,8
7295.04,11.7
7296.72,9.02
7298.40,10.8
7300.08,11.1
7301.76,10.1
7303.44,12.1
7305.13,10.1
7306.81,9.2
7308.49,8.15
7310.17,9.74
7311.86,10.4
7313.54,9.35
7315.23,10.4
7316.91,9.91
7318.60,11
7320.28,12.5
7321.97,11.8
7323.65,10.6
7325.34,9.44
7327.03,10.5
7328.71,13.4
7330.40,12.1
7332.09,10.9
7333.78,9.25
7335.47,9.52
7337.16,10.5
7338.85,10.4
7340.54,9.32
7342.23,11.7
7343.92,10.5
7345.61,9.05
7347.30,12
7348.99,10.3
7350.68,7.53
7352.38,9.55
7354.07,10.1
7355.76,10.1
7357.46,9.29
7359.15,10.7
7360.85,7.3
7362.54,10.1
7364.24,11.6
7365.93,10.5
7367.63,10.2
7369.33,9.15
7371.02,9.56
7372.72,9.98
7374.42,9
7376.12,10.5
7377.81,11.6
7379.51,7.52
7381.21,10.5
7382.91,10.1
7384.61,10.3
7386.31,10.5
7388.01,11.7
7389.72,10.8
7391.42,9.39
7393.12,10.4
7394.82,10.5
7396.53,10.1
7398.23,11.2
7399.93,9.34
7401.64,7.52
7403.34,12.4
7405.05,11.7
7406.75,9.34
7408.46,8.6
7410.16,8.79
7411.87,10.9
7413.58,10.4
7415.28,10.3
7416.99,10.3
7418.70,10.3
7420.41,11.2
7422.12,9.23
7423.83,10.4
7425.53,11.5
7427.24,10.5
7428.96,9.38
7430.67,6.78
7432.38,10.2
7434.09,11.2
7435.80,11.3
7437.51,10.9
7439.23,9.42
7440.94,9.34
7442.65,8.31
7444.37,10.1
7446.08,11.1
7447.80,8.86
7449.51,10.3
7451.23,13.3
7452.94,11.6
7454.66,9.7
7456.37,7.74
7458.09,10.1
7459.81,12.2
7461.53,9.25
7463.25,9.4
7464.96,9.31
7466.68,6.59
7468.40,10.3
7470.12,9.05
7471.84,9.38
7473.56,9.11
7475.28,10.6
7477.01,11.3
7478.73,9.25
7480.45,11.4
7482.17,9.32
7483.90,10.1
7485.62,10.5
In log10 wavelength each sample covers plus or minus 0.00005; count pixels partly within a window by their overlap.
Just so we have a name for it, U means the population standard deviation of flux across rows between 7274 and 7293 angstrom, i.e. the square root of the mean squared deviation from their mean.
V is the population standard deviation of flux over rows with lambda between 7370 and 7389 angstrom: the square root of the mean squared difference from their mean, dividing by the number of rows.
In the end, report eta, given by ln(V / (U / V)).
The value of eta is -0.22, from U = 1.5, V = 1.11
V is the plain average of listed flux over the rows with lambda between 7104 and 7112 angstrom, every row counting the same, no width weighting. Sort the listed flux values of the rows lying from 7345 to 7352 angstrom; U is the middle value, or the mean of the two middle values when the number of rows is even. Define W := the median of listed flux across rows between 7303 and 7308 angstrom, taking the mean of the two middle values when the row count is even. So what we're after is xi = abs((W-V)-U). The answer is 11.3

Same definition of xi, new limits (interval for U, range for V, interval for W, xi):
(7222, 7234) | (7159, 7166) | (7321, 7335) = 11.2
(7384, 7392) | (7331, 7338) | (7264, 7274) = 9.7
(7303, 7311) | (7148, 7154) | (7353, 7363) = 10.1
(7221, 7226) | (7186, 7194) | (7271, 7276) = 3.9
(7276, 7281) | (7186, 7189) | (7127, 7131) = 11.3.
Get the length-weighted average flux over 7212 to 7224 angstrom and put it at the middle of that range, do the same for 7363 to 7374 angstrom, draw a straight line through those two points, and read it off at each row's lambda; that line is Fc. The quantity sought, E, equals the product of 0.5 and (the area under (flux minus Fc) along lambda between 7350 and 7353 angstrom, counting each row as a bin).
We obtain -2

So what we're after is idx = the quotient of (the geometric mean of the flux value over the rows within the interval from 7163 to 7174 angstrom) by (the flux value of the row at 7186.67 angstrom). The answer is 1.08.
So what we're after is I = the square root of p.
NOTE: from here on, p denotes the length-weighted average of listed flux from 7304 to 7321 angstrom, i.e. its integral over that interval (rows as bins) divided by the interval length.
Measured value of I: 3.18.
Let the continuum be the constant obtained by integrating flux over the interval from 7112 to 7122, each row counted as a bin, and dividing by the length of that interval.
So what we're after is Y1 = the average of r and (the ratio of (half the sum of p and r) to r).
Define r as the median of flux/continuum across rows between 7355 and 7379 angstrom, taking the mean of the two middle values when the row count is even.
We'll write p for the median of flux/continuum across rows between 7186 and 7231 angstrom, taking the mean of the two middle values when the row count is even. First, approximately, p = 0.99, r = 0.97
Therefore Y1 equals 0.99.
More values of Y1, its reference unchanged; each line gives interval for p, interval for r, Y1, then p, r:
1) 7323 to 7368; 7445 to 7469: 0.99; 0.99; 0.95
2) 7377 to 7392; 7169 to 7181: 1.04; 1.01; 1.13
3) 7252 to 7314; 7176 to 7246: 1.00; 1.00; 1.00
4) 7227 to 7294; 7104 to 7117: 1.04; 1.04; 1.12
